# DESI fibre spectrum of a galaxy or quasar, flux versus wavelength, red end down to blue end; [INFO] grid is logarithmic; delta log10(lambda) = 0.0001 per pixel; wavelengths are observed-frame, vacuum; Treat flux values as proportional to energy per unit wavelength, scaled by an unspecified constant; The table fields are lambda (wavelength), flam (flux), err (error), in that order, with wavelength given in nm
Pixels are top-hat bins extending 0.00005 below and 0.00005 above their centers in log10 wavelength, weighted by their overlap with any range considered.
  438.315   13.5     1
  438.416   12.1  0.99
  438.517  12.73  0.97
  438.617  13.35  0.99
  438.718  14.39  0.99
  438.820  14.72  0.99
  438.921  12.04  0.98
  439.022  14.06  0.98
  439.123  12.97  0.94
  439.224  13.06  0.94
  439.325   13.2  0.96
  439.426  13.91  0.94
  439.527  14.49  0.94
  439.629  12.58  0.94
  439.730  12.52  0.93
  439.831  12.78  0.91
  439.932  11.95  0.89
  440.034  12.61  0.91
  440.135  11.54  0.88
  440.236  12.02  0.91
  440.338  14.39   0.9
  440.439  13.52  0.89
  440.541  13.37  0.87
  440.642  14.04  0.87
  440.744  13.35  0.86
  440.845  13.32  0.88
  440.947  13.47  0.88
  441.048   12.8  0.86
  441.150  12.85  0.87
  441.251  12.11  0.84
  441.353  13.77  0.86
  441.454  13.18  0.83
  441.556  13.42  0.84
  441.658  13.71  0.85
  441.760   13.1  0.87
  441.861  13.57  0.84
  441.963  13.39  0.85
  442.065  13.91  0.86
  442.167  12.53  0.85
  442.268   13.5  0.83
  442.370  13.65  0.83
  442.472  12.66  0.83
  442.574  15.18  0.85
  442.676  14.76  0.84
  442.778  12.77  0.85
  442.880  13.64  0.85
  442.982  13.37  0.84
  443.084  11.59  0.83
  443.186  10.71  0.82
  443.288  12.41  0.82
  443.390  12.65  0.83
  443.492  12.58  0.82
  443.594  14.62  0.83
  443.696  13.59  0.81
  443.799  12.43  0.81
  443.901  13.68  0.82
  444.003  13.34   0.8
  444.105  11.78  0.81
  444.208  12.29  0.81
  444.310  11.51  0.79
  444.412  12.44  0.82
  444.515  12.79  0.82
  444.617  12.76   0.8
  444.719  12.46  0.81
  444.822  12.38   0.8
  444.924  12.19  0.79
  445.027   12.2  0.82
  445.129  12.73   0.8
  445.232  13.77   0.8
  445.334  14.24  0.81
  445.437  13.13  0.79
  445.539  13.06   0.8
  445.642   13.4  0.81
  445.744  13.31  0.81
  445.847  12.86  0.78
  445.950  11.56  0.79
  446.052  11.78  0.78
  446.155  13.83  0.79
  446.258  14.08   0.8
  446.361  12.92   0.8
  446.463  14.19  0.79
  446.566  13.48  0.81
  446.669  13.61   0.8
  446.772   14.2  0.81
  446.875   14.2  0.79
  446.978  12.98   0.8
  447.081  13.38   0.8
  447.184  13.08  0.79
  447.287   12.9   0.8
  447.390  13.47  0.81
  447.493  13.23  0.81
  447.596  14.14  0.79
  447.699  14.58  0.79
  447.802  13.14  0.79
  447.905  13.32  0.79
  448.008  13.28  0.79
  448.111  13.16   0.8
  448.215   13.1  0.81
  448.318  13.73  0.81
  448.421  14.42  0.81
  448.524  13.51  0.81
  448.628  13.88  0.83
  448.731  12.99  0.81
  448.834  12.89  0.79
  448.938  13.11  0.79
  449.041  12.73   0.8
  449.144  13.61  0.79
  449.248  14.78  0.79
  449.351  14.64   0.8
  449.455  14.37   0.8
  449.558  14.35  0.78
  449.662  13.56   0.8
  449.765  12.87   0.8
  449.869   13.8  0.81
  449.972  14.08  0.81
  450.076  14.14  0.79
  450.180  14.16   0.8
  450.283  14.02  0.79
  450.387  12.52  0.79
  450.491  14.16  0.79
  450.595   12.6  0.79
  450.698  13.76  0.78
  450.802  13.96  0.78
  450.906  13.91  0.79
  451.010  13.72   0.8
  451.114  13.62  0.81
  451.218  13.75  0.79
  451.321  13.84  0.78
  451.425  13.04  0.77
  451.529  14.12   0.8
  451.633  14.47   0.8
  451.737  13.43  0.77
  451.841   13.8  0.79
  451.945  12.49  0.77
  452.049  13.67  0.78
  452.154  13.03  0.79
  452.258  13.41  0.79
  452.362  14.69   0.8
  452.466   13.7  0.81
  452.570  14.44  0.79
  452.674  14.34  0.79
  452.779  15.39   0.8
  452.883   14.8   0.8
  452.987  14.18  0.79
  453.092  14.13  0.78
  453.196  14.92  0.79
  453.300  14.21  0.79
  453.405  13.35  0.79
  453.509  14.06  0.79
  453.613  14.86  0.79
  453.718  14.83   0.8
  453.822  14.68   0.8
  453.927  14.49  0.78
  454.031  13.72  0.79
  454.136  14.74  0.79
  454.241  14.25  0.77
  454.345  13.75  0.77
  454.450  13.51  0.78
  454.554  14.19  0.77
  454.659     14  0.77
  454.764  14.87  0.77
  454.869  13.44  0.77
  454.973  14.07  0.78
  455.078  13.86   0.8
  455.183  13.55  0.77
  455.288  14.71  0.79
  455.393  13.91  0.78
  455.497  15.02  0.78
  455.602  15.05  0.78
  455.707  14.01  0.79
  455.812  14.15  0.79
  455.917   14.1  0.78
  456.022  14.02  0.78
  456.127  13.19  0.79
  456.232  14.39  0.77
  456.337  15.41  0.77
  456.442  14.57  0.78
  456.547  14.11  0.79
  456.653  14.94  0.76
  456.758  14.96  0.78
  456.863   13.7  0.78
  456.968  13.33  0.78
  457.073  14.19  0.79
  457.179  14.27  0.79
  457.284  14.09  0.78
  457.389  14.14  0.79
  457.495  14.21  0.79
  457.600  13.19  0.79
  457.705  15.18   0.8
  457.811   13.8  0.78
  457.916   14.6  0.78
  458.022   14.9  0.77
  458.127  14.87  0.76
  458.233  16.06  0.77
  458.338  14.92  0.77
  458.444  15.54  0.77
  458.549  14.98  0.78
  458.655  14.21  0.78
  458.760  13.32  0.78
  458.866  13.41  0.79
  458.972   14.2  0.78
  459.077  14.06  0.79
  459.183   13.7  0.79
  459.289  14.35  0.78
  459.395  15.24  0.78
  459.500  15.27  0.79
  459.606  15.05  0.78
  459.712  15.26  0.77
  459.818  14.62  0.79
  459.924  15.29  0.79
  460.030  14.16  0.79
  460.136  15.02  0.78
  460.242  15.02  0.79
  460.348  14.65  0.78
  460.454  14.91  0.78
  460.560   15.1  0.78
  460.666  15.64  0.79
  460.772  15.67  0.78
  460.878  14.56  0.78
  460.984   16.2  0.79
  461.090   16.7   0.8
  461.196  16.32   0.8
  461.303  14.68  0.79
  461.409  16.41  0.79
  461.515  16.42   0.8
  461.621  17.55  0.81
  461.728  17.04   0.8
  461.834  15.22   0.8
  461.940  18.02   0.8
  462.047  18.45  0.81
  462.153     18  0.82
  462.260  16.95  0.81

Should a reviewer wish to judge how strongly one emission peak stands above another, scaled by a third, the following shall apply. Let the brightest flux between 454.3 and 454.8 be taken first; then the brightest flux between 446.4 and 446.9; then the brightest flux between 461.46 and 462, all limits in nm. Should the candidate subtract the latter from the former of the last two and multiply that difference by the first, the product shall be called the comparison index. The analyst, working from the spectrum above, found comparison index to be -56.8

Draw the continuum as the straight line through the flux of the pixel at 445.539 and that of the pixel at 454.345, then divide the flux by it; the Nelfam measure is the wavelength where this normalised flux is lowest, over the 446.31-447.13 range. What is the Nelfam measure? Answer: 446.361 nm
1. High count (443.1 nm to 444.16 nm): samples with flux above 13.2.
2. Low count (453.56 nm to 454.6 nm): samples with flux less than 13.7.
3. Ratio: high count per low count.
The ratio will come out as 4.0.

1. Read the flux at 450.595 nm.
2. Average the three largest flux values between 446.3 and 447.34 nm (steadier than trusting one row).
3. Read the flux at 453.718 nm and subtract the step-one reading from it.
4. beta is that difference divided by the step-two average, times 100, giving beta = 15.7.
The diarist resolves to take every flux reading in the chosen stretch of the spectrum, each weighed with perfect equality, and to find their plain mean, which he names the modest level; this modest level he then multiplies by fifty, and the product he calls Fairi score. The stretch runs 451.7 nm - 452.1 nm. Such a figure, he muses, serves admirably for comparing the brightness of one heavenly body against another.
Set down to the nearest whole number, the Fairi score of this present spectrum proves 667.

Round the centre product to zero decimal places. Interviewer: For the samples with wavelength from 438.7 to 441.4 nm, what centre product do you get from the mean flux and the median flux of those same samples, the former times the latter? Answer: 174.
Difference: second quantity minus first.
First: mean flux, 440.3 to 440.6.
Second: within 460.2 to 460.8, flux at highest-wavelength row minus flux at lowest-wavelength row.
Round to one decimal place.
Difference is -13.1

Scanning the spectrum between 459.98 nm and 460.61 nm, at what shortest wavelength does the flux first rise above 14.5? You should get 460.136 nm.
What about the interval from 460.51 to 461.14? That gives 460.560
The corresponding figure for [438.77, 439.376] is 438.820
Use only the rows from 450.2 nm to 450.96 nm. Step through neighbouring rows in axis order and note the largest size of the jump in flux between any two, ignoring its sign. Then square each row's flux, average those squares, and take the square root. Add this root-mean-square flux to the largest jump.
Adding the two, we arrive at 15.2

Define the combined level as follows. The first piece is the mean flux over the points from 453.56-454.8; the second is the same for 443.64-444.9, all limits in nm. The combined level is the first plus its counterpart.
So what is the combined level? 26.9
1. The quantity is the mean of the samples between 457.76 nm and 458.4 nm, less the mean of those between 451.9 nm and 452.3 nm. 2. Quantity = 1.7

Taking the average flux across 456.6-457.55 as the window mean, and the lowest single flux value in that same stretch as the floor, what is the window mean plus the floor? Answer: 27.5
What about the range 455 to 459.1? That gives 27.5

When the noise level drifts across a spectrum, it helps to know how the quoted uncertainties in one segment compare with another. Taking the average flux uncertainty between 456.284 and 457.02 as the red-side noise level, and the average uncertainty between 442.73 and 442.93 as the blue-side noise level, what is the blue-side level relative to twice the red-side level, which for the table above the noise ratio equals 0.547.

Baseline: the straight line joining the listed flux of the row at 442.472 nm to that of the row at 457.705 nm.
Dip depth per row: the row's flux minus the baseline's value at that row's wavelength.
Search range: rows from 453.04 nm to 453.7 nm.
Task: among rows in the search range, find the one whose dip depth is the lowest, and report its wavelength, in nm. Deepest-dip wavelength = 453.405 nm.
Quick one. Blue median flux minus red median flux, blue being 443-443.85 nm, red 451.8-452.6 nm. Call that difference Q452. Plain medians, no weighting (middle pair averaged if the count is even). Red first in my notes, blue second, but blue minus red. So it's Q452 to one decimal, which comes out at -1.2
